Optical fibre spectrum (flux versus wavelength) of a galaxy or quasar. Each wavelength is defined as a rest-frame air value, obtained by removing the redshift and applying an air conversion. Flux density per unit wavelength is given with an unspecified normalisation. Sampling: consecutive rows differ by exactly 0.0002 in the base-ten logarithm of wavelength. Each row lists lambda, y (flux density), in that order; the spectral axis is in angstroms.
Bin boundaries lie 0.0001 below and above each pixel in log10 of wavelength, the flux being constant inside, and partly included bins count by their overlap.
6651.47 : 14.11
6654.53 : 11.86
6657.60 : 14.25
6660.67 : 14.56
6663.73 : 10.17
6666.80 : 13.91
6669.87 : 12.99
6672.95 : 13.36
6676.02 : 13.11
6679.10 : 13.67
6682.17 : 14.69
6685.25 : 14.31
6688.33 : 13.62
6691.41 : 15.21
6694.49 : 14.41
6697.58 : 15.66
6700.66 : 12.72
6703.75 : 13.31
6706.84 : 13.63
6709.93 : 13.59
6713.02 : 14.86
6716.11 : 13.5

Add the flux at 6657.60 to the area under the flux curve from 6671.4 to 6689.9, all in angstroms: 269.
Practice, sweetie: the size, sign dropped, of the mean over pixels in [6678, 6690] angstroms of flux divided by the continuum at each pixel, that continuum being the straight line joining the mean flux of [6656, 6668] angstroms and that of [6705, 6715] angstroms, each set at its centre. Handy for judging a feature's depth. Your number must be 1.04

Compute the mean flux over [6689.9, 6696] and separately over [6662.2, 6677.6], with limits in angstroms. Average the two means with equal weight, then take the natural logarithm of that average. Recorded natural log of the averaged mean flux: 2.622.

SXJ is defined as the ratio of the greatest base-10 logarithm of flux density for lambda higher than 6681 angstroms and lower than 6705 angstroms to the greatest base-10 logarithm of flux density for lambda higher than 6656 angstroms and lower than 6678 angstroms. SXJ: 1.03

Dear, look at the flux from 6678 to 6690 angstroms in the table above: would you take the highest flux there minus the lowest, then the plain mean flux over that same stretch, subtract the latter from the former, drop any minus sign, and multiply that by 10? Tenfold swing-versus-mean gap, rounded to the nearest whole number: 130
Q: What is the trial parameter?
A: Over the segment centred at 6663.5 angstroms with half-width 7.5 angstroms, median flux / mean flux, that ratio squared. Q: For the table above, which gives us 1.115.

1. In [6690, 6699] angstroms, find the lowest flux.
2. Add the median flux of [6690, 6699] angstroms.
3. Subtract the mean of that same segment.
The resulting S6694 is 14.5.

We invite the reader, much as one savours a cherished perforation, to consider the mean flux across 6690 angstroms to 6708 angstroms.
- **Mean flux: 14.2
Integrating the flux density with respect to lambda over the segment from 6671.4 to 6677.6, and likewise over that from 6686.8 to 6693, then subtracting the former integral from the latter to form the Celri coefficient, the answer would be 7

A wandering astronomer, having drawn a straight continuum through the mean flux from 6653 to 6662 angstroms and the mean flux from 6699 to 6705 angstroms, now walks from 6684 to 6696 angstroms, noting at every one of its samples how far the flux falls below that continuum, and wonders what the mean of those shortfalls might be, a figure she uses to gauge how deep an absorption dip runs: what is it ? -1.2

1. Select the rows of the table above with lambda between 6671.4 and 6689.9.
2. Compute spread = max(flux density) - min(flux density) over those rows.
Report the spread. 1.6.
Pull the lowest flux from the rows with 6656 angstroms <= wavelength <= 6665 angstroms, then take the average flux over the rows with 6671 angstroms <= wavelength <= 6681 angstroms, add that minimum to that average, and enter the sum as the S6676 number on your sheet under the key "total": 23.6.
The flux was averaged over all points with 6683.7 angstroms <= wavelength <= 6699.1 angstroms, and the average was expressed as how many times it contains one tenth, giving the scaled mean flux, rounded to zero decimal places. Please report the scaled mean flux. 146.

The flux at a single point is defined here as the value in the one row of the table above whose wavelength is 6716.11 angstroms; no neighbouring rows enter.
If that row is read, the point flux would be 13.5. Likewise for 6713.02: 14.86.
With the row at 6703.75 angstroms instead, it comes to 13.31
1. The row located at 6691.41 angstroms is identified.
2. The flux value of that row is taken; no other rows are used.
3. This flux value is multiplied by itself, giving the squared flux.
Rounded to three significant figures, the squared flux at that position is 231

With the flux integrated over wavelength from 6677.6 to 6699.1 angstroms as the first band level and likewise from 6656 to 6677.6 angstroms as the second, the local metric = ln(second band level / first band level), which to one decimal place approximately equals -0.1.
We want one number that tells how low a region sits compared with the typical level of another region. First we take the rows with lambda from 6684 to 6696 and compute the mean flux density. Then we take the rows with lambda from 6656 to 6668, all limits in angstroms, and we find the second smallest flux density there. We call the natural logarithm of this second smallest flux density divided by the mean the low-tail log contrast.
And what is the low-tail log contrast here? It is -0.034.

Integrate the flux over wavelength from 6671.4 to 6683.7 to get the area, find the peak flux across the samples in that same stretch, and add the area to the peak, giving 183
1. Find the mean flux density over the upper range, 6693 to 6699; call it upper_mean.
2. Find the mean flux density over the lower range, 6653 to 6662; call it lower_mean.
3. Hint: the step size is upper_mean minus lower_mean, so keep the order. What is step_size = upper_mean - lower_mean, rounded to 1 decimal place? 1.5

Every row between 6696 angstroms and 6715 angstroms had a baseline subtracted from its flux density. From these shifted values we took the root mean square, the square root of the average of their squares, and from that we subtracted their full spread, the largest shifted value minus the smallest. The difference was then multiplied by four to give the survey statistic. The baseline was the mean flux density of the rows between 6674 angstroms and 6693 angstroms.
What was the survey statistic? -7.8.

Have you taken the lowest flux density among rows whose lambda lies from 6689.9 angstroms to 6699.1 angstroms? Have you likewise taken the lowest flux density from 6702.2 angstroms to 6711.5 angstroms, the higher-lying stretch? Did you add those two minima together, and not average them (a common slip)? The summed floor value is 27.7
